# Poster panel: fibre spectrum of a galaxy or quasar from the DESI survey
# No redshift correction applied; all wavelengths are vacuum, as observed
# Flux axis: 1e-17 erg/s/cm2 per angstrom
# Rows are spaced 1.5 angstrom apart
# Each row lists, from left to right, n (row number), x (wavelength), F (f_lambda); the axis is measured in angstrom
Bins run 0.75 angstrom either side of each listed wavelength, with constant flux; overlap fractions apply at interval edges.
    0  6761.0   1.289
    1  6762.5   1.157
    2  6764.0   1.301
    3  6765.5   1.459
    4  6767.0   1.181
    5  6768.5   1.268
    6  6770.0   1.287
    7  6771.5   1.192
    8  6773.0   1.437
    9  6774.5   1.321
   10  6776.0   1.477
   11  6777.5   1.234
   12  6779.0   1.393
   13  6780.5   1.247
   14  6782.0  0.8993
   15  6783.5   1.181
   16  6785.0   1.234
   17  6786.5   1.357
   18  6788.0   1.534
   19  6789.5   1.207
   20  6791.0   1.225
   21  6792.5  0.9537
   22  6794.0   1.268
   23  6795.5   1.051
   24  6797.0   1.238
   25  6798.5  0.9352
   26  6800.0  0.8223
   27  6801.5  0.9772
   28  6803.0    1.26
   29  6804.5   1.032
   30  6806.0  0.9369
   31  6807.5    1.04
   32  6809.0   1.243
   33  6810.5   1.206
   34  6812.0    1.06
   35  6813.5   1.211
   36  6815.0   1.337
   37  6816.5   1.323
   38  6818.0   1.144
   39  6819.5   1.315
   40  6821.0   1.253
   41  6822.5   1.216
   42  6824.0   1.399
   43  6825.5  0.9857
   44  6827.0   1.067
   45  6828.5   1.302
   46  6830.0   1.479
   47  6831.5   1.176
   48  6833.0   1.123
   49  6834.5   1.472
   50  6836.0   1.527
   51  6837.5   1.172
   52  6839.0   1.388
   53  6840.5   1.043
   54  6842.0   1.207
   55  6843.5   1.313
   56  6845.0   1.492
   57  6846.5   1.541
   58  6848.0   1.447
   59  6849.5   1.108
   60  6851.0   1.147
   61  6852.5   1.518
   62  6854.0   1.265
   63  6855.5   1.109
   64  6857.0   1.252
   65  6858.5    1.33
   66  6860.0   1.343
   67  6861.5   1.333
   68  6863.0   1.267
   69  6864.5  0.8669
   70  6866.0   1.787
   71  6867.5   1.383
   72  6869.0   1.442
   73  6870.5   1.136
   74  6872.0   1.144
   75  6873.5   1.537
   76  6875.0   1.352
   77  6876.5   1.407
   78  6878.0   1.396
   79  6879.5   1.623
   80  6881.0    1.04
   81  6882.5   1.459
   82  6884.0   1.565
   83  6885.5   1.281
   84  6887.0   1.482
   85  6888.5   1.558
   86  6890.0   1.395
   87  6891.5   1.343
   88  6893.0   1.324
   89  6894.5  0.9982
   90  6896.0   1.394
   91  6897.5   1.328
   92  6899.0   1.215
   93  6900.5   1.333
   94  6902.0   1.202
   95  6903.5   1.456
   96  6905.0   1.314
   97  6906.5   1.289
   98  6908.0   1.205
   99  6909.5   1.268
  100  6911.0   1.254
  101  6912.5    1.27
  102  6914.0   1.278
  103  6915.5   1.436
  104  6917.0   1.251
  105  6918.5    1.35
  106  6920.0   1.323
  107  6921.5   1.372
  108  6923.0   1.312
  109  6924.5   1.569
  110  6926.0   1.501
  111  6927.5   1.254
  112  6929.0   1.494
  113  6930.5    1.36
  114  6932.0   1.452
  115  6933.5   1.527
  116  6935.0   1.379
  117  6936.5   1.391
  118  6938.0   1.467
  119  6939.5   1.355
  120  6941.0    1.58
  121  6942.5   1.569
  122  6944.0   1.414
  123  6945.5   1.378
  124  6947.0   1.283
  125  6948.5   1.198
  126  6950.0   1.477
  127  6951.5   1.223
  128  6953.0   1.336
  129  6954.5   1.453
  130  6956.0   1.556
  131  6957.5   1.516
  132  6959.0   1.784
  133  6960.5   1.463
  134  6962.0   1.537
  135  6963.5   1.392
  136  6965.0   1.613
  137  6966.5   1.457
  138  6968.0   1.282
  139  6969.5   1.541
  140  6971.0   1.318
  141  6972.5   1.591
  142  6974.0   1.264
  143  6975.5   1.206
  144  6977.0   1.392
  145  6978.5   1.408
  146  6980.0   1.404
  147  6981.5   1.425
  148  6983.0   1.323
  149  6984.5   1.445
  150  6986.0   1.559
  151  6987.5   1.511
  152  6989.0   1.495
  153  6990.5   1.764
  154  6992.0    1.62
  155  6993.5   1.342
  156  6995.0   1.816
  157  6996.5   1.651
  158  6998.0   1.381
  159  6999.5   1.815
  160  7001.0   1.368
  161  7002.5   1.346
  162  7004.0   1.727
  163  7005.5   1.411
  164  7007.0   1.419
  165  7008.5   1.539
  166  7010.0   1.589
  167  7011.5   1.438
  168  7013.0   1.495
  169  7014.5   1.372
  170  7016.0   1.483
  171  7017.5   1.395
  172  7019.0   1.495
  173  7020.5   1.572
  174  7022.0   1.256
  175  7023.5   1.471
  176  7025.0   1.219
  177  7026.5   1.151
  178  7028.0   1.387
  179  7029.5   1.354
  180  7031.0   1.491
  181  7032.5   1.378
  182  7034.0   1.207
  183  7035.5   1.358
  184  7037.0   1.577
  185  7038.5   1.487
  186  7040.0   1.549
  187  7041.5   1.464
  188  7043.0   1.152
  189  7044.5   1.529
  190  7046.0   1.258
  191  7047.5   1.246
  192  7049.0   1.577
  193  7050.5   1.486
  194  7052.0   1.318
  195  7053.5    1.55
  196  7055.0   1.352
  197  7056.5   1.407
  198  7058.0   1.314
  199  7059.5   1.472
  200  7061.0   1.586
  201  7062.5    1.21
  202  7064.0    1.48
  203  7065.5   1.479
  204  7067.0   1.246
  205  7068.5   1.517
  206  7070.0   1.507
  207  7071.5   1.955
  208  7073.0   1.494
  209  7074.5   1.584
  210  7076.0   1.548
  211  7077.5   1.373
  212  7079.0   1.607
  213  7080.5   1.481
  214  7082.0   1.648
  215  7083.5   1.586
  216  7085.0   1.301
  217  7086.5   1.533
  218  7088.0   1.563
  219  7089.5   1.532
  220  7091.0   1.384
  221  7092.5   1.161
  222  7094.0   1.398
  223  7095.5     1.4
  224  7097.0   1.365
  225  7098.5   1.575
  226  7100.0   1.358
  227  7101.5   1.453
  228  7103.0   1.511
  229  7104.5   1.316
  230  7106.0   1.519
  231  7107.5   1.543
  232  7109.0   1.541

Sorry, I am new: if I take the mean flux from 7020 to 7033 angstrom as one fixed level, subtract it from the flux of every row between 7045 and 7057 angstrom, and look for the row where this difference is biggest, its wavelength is 7049.0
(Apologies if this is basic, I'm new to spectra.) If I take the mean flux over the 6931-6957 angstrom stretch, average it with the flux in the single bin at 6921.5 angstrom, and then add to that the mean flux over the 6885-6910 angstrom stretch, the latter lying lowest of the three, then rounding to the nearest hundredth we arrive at 2.71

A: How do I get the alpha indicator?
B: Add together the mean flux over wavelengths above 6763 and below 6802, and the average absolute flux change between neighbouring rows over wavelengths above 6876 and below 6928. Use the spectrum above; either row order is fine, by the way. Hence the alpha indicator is 1.37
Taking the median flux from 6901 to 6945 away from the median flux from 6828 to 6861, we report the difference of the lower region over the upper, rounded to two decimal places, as -0.05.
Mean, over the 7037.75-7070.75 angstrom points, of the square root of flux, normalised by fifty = 0.0238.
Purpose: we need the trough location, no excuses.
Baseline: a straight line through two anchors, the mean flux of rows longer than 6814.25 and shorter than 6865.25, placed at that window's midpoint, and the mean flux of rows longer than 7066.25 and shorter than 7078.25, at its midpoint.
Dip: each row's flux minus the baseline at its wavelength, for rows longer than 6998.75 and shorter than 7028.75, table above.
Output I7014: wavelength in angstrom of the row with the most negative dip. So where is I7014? 7026.5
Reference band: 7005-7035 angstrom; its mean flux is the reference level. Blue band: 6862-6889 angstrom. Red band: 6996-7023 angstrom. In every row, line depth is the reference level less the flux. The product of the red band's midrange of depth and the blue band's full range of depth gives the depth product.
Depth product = -0.119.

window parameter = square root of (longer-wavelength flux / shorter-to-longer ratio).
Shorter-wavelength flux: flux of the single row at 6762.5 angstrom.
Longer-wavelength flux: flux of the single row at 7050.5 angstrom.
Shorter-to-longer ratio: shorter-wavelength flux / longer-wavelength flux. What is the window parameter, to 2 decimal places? 1.38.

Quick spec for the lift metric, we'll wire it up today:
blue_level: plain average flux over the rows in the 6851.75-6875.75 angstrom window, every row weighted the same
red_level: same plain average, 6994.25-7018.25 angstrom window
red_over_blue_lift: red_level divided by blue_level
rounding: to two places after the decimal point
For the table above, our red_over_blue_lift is 1.15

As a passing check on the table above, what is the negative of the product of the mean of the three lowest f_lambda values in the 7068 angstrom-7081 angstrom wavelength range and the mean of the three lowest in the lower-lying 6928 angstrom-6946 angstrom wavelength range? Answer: -1.98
